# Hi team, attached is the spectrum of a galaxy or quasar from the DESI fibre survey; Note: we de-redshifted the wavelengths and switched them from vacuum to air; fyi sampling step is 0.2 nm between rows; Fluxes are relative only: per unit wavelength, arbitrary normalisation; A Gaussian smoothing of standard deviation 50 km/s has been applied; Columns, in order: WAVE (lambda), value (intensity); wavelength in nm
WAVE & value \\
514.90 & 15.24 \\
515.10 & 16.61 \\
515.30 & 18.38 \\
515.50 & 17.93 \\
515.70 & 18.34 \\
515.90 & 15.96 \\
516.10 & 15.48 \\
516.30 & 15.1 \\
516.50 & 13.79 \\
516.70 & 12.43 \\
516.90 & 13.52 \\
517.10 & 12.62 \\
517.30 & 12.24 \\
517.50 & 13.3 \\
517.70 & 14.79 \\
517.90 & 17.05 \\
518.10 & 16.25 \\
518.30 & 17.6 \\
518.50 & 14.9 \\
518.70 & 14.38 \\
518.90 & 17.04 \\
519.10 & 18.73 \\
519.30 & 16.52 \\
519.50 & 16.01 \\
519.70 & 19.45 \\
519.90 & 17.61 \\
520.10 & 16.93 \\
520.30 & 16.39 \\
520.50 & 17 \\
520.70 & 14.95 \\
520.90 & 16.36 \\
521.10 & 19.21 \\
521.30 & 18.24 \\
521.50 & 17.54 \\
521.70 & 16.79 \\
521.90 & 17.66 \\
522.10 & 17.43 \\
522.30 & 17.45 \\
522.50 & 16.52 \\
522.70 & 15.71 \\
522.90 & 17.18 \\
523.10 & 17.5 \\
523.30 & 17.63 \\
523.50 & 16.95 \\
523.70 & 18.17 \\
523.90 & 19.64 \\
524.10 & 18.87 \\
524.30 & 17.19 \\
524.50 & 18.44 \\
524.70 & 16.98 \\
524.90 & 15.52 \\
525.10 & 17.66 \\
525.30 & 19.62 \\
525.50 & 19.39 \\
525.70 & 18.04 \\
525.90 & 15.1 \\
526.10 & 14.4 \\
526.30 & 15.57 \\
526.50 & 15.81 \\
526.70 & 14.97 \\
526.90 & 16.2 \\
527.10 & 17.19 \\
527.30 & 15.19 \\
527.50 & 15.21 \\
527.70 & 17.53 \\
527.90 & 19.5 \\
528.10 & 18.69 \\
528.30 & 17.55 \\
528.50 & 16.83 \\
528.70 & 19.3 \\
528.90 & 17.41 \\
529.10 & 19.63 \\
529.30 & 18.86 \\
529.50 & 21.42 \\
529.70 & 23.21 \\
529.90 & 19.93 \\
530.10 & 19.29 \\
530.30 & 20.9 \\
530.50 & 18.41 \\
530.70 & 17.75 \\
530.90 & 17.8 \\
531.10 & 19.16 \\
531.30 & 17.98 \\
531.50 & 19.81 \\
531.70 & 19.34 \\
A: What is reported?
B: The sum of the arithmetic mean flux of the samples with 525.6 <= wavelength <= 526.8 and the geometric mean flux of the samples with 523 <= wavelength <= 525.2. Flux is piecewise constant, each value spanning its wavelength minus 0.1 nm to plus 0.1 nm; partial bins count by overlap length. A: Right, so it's 33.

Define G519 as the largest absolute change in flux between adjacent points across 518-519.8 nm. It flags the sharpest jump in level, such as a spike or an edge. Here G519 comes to 3.4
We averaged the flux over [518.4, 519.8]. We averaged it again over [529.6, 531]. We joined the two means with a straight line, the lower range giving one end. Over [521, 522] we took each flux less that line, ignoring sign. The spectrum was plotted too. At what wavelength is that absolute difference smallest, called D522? 521.50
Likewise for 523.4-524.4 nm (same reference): 523.70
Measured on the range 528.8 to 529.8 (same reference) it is 529.10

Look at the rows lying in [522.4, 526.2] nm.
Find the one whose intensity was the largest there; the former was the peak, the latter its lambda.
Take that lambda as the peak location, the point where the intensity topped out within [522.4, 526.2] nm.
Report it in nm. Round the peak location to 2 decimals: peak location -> 523.90 nm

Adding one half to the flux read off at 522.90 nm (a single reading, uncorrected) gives 17.7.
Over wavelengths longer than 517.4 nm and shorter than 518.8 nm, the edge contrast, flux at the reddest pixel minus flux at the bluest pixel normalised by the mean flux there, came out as 0.07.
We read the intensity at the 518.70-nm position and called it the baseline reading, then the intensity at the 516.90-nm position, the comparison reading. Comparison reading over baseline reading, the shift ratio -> 0.94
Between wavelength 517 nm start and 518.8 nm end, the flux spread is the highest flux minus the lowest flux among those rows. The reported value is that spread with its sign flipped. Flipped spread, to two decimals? -5.36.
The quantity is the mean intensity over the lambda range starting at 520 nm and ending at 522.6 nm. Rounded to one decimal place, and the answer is 17.1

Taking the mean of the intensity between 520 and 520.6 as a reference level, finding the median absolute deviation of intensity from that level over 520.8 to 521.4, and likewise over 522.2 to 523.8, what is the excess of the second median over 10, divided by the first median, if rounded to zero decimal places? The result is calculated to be -6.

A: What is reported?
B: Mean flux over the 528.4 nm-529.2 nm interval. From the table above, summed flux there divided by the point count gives 18.3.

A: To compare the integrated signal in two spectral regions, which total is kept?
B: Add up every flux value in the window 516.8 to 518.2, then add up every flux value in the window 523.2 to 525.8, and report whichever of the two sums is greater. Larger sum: 234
